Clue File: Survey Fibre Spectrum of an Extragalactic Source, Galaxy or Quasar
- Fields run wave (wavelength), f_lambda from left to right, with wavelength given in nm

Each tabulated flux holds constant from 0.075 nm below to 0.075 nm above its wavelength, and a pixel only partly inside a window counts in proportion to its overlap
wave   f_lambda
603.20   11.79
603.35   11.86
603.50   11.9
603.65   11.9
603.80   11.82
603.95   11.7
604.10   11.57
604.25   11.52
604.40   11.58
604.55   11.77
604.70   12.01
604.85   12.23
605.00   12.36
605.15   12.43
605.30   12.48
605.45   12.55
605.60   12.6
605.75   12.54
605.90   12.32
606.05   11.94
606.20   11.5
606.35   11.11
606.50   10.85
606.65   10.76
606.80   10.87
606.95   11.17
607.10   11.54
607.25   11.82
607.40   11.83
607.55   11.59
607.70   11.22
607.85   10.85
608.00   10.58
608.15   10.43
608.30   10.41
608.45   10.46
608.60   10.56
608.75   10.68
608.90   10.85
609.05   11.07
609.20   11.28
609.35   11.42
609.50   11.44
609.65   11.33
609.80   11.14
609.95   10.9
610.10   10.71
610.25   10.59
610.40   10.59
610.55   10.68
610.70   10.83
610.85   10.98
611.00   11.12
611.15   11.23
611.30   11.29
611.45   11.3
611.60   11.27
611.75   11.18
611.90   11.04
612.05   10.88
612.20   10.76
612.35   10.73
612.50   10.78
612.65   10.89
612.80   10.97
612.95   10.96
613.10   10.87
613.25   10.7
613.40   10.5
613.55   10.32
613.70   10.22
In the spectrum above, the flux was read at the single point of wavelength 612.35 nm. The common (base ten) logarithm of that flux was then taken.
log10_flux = 1.03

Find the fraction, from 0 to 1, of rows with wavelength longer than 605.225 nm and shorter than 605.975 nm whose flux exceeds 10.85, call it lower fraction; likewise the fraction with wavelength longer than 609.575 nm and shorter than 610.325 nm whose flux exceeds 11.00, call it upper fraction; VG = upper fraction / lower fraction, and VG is 0.4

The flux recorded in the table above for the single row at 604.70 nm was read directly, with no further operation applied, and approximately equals 12.01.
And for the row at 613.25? 10.7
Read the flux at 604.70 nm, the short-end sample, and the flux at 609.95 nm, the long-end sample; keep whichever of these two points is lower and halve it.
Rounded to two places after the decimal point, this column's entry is 5.45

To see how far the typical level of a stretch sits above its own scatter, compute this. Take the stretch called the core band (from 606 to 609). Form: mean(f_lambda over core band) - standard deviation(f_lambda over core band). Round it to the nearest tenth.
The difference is 10.6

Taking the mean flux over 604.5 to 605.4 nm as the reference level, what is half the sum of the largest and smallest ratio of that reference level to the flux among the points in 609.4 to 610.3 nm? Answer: 1.11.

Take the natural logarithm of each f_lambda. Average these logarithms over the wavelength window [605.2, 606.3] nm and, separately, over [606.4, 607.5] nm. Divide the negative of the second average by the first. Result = -0.966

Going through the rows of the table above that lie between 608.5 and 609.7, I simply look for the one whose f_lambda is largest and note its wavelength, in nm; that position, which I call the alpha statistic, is 609.50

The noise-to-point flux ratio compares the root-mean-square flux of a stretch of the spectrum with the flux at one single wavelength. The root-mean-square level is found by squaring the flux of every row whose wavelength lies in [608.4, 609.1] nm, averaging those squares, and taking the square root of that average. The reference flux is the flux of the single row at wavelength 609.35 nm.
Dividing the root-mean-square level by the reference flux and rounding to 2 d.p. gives 0.94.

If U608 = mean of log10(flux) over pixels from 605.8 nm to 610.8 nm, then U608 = 1.04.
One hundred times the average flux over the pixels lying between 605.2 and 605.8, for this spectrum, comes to 1254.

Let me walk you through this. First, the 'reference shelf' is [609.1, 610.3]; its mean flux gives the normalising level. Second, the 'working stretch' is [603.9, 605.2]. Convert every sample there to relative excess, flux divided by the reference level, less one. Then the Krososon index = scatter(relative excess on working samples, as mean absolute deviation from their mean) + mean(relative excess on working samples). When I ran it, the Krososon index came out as 0.10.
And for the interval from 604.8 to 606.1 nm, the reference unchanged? 0.13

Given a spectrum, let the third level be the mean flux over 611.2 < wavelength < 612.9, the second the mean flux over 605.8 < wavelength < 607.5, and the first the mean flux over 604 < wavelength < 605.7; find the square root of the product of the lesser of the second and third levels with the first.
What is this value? 11.5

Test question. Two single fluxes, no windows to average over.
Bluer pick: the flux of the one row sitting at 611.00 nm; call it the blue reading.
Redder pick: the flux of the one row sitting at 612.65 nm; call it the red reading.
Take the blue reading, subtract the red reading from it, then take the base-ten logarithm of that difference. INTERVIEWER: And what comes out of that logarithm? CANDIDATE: -0.64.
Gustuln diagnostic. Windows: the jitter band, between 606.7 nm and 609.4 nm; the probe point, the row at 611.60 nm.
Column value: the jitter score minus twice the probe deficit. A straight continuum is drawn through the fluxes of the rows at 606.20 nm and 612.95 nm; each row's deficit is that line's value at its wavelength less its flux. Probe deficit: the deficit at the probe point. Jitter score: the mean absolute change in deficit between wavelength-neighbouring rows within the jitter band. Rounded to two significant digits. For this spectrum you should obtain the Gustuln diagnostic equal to 0.61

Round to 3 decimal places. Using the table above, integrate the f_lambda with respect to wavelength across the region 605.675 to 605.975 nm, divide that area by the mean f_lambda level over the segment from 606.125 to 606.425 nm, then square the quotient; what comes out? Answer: 0.109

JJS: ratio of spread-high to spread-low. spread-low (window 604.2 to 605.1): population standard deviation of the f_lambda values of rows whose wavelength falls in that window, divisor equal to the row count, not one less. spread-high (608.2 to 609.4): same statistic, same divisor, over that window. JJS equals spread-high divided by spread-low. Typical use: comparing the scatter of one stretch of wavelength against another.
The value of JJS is 1.13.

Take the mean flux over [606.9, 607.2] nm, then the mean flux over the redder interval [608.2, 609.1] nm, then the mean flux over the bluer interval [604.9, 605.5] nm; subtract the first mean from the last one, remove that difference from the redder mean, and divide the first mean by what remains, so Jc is 1.19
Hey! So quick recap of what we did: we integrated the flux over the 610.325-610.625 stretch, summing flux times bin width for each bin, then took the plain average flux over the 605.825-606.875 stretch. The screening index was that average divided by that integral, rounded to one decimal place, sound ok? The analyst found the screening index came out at 3.6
